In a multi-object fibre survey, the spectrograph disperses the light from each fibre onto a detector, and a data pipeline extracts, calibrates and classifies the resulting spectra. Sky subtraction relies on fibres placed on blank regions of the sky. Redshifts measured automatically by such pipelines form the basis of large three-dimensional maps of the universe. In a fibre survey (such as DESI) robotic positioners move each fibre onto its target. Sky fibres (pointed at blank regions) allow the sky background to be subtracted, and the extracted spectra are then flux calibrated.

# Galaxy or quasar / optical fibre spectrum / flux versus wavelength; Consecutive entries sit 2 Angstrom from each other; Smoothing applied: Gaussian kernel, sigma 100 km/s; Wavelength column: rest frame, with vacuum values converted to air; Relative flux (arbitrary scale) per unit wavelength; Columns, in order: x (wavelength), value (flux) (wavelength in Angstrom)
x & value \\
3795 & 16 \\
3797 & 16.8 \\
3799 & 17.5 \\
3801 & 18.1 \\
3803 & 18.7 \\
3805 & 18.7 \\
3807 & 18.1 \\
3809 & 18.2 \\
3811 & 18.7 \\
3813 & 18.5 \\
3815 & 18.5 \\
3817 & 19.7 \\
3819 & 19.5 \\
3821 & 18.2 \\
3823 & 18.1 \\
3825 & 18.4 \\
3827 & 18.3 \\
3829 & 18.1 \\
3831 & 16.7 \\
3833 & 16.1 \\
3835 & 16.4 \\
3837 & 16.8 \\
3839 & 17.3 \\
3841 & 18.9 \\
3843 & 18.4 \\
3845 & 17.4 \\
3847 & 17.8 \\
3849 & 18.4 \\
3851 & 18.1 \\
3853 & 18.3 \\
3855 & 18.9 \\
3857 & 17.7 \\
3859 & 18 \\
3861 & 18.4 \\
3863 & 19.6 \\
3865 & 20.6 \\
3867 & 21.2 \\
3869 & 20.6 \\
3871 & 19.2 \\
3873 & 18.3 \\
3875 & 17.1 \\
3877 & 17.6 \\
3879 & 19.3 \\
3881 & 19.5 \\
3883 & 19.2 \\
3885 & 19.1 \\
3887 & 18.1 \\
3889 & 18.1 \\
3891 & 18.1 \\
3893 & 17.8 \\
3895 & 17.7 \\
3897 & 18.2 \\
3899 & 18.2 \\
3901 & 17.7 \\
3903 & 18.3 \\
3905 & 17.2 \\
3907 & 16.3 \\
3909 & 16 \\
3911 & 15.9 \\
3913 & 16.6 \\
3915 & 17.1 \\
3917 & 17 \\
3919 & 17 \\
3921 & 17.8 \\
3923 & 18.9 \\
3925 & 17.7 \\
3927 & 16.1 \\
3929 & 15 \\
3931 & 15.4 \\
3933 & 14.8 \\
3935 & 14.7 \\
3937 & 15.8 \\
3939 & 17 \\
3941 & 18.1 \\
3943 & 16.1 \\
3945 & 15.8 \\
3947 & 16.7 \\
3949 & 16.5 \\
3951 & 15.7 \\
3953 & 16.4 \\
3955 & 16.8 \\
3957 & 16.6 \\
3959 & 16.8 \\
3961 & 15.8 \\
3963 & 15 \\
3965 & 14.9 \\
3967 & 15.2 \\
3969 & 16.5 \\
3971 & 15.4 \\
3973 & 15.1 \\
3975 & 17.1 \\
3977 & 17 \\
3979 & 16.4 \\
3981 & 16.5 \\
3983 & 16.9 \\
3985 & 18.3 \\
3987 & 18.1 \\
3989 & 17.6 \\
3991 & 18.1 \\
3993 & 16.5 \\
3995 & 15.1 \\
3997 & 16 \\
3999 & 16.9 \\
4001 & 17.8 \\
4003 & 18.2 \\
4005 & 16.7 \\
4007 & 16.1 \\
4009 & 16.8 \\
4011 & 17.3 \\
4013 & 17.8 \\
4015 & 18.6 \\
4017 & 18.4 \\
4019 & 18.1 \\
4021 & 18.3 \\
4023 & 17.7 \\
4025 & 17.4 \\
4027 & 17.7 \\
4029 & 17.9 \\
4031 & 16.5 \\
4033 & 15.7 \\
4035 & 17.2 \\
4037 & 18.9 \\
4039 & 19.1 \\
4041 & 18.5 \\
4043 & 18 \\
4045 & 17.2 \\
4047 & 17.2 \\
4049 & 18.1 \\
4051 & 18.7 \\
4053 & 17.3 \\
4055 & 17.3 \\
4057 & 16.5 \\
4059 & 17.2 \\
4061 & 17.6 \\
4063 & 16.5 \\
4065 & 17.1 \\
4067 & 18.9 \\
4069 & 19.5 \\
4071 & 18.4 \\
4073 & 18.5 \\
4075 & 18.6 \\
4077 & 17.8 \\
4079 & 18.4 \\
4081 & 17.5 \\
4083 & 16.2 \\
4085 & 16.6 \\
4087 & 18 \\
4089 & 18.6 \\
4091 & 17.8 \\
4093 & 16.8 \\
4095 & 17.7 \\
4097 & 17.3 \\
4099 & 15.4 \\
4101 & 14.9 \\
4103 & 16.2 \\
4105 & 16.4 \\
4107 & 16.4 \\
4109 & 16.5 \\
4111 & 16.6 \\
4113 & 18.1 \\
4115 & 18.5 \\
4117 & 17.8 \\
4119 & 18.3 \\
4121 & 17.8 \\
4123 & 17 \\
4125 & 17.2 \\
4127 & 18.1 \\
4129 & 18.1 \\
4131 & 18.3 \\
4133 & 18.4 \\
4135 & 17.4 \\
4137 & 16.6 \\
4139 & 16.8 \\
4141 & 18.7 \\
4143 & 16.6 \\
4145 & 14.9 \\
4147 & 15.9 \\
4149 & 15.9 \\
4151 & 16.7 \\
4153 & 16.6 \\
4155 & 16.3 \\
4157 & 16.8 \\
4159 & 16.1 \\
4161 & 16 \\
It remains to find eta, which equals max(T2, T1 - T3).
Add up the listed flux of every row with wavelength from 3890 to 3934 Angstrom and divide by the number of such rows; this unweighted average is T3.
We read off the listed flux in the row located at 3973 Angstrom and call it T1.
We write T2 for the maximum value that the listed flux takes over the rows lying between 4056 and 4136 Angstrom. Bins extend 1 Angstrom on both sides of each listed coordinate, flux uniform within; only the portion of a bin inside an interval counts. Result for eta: 19.5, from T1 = 15.1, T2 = 19.5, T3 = 17.0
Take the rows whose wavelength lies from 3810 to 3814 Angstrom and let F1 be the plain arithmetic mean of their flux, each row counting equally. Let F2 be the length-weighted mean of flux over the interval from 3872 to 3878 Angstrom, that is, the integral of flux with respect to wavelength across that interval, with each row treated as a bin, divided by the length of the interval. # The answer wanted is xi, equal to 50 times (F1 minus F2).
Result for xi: 47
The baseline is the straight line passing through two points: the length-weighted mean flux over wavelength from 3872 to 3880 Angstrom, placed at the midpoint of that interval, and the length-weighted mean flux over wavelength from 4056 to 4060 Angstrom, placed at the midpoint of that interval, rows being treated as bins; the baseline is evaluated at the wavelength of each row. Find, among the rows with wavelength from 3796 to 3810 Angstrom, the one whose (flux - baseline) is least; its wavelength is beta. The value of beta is 3797 Angstrom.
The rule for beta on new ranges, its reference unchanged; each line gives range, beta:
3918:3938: 3935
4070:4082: 4081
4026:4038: 4033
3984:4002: 3995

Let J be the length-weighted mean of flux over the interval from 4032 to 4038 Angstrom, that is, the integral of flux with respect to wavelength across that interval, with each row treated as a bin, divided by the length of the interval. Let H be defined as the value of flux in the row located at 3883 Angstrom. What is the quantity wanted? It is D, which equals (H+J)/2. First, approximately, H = 19.2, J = 17.3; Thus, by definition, 18.2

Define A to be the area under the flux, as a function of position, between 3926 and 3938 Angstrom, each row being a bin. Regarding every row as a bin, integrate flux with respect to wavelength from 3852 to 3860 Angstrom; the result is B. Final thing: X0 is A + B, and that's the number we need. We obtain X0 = 329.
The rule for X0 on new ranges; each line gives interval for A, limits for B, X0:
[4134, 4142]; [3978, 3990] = 347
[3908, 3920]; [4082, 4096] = 443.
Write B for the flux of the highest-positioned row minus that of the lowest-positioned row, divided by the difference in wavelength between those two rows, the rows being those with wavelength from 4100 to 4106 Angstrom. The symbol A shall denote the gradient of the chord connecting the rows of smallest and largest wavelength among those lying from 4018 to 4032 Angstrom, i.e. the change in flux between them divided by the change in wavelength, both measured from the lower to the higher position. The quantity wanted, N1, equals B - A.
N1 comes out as 0.51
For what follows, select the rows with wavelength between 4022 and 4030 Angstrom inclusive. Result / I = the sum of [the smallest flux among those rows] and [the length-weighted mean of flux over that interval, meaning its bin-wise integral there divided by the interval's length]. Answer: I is 35.1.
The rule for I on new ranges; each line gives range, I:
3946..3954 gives 32.0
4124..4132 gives 35.1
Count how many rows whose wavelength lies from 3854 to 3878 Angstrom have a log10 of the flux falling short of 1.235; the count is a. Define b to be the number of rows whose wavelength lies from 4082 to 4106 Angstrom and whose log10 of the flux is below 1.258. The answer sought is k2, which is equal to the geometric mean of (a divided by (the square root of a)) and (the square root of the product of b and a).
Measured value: 2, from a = 1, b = 11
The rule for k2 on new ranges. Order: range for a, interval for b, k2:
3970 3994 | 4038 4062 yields 5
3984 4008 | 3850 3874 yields 3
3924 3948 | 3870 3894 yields 5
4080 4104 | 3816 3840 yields 4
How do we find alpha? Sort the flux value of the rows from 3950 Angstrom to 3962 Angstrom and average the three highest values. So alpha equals 16.7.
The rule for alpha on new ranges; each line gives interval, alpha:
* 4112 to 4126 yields 18.3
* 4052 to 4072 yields 18.9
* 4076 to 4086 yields 17.9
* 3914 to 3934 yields 18.1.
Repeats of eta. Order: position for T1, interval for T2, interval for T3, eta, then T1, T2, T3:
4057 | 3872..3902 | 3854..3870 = 19.5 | 16.5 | 19.5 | 19.4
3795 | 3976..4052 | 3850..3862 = 19.1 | 16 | 19.1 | 18.2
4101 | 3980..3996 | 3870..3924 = 18.3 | 14.9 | 18.3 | 17.8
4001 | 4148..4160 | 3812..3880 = 16.8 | 17.8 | 16.8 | 18.4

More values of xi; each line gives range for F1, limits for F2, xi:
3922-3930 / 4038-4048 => -54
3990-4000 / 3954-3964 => 16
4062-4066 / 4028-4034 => 5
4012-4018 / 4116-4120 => 11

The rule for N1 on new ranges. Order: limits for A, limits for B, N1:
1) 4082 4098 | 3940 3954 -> -0.22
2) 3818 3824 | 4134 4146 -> 0.10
